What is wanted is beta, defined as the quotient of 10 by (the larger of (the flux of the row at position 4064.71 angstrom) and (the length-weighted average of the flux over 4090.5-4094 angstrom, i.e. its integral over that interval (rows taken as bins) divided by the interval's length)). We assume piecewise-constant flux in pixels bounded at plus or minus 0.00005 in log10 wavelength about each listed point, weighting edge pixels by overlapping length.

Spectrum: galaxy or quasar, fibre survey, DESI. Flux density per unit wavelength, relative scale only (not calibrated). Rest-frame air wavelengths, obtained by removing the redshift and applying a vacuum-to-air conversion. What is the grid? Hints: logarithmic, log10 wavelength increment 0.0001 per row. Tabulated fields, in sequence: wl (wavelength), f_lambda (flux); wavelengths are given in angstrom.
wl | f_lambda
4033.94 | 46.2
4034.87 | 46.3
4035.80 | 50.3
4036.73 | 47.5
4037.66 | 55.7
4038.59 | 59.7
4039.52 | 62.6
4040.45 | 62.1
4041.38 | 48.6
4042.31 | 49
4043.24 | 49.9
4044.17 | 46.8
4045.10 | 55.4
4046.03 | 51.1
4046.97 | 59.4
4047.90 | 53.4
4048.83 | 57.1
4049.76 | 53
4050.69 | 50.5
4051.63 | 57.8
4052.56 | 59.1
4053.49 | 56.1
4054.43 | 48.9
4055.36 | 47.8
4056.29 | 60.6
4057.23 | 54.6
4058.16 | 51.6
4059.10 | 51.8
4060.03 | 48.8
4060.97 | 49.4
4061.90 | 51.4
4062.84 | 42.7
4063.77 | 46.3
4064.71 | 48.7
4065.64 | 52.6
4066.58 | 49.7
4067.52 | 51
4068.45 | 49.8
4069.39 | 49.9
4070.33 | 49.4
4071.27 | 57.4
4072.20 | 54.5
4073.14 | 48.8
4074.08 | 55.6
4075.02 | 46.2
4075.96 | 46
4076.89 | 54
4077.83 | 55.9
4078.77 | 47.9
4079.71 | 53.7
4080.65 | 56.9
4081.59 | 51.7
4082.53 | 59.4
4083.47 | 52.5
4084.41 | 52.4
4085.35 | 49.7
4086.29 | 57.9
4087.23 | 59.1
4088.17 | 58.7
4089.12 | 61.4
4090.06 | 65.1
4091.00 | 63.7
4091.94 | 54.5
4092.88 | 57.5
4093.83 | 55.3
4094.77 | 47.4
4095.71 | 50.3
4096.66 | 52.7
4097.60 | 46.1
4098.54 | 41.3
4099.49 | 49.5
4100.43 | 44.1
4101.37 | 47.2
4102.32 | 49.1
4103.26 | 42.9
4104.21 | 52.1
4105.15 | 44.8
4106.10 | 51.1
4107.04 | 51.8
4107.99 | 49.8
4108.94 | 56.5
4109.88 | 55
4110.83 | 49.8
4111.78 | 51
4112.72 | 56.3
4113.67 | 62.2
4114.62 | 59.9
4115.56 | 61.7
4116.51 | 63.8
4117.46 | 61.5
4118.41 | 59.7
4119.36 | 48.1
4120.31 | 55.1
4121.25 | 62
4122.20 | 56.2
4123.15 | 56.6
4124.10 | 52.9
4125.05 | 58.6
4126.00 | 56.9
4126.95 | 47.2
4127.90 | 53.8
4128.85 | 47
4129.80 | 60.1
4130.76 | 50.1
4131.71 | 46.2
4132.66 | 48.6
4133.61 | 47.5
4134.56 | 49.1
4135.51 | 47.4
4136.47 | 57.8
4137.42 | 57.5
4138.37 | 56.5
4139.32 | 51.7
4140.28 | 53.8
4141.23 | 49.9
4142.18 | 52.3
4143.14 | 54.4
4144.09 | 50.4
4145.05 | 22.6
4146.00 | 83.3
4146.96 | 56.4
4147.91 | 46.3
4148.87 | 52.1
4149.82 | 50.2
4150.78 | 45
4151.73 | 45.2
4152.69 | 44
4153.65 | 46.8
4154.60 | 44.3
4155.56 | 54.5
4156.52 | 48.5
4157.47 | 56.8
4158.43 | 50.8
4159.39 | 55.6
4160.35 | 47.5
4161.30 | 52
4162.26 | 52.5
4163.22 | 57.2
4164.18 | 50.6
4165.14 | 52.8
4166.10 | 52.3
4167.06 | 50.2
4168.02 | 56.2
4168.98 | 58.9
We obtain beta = 0.172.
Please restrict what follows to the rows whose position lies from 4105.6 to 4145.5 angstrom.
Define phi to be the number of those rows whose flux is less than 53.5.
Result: 20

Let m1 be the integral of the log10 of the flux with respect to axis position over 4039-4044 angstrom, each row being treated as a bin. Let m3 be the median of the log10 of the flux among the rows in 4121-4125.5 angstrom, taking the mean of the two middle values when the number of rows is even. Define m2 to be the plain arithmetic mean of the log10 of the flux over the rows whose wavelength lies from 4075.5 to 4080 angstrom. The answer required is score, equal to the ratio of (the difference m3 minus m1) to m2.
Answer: -4.0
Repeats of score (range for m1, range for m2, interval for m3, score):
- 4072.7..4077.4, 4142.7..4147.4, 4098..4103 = -3.7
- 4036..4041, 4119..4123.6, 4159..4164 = -4.0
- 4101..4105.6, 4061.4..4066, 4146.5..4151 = -3.6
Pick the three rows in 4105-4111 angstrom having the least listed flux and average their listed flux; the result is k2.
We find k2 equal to 48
